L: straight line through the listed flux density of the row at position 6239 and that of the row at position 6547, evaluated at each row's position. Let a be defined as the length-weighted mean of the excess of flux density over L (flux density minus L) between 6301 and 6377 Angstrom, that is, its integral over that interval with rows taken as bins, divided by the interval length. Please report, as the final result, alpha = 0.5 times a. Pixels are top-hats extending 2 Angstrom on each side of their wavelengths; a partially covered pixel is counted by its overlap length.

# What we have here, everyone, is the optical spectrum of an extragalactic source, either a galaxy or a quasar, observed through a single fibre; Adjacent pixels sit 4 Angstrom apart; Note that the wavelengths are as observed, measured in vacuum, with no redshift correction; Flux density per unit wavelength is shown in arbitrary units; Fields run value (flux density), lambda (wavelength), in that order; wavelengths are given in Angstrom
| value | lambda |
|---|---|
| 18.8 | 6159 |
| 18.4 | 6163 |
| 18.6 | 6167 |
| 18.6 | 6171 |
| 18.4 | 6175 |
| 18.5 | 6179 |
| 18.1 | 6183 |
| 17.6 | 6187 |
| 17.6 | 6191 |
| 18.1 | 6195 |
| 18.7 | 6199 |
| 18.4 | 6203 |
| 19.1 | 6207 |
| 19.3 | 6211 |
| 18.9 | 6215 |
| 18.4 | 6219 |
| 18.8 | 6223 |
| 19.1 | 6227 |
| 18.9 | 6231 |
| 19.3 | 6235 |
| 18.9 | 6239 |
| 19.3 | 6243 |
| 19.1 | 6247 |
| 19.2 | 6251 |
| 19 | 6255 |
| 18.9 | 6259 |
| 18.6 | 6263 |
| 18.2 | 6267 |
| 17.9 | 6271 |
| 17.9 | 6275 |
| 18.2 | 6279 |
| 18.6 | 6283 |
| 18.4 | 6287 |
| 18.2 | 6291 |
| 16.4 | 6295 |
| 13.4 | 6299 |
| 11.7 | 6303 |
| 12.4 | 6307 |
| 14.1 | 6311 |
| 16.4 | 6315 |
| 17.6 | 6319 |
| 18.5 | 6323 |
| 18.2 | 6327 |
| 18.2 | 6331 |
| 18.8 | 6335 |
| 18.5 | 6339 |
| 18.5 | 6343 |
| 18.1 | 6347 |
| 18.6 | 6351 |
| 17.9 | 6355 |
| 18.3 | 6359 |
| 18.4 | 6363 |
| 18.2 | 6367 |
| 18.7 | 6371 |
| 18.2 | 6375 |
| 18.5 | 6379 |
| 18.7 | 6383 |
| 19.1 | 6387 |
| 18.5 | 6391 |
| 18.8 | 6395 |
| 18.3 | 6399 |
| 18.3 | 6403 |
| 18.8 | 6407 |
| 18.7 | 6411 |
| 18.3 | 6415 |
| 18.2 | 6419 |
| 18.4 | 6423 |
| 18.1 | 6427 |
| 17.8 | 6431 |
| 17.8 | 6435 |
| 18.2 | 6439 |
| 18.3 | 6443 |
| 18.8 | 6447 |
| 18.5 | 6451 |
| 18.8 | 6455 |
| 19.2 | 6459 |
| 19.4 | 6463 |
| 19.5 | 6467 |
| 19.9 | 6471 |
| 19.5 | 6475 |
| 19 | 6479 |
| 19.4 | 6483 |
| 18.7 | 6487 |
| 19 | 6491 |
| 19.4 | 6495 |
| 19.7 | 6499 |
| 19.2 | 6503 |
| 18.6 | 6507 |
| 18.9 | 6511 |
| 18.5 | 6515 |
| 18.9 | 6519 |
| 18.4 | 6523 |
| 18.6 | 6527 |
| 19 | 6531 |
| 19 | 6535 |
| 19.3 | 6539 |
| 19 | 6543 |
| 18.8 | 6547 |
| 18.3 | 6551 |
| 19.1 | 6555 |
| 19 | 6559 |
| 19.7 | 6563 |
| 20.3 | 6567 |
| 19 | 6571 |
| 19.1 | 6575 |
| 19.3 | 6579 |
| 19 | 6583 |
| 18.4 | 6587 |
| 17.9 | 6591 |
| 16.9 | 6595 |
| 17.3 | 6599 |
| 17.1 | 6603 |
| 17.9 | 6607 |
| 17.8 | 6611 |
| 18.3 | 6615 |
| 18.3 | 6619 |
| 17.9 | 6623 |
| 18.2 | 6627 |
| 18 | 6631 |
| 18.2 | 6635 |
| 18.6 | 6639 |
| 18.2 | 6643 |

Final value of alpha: -0.8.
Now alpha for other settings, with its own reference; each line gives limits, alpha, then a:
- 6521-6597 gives 0.0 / 0.05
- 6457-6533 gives 0.1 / 0.28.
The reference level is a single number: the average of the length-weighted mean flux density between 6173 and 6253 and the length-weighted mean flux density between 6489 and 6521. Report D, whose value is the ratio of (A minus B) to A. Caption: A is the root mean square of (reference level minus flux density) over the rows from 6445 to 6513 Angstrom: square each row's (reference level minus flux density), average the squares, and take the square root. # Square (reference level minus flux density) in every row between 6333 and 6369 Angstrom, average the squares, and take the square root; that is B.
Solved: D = -0.13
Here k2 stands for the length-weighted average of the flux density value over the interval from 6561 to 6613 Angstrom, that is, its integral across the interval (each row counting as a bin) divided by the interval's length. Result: 18.4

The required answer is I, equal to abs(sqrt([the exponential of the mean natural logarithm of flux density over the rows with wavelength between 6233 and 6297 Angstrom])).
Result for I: 4.300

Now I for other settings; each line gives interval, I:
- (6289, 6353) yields 4.067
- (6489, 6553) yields 4.348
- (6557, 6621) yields 4.293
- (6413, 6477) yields 4.320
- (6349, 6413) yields 4.301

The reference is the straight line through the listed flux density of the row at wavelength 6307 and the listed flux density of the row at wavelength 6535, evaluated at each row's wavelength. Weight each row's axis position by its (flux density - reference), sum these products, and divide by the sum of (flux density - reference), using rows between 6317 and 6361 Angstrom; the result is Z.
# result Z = 6338.2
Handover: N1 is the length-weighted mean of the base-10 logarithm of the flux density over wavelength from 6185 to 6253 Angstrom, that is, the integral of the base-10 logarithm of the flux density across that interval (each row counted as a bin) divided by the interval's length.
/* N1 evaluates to 1.27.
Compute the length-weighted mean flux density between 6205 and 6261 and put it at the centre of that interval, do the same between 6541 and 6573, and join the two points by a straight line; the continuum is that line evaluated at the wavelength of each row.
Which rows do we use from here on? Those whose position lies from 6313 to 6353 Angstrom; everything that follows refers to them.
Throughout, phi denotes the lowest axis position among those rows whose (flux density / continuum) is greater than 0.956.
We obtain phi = 6323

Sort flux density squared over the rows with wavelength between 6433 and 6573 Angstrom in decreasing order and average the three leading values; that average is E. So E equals 399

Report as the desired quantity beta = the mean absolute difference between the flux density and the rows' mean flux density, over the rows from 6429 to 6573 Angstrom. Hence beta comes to 0.41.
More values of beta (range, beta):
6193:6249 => 0.28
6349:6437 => 0.26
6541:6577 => 0.38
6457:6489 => 0.27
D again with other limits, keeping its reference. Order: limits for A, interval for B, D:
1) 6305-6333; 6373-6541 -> 0.84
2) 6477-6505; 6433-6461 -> -0.19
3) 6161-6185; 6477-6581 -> -0.03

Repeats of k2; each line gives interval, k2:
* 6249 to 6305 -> 17.5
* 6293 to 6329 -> 15.4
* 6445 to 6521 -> 19.1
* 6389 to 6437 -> 18.3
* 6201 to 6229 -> 18.9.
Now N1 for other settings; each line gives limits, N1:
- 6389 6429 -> 1.27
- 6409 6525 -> 1.27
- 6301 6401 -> 1.24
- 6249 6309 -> 1.23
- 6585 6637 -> 1.25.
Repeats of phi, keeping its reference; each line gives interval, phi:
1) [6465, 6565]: 6467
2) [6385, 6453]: 6387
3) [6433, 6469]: 6443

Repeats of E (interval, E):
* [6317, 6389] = 356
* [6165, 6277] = 372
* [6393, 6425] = 352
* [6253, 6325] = 355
